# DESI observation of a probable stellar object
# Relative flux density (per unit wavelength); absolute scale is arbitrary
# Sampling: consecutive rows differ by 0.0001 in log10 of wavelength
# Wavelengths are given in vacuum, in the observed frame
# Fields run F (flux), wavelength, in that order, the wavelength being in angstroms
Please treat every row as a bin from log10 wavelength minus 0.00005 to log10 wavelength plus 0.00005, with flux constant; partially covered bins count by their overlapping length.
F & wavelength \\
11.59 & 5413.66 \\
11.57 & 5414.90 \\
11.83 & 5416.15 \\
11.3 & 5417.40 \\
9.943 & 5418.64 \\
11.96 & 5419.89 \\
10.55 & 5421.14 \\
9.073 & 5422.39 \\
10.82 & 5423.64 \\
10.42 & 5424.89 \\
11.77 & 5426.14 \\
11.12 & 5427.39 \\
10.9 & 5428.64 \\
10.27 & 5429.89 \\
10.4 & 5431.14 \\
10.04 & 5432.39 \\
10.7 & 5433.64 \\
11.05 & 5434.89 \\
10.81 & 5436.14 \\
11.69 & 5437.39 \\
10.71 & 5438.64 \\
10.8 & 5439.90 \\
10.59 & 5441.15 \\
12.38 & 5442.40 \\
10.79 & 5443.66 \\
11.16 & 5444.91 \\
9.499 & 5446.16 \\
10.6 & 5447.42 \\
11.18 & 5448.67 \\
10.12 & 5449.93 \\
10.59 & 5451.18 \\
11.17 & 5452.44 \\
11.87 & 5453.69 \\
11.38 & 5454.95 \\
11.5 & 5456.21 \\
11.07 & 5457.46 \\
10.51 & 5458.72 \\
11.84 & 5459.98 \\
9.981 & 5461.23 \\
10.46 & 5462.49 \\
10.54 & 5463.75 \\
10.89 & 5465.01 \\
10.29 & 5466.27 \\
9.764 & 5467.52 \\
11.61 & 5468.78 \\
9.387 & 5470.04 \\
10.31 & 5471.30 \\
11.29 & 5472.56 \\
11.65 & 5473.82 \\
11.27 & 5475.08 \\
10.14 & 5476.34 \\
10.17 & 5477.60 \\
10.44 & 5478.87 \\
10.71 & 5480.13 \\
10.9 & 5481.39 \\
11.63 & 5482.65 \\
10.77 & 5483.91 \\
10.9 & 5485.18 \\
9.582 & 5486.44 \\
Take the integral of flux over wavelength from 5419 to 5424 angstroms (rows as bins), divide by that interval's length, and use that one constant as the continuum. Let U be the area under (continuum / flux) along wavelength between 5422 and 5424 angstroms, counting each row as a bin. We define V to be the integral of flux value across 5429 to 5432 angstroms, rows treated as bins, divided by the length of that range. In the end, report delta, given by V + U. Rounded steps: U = 2.14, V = 10.4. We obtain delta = 12.5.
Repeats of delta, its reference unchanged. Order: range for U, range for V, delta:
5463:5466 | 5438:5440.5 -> 13.7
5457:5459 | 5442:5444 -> 13.5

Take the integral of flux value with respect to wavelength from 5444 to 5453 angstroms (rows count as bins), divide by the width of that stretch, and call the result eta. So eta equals 10.6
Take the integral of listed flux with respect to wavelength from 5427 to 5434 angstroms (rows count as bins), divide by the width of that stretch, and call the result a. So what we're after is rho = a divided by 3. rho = 3.52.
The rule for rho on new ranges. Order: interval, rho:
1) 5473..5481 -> 3.58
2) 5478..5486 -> 3.61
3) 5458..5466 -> 3.56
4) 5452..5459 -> 3.76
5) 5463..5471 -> 3.47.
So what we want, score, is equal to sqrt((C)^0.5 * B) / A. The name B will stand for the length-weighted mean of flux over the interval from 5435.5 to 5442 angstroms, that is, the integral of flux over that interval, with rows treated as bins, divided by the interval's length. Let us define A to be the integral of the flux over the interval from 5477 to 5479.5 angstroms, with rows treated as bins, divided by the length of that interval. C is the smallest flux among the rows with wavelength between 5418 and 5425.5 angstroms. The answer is 0.560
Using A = 10.3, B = 11.0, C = 9.073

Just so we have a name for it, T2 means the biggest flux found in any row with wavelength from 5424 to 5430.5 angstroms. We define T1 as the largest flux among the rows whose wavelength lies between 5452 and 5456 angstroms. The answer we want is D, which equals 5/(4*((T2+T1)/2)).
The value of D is 0.106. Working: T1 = 11.87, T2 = 11.77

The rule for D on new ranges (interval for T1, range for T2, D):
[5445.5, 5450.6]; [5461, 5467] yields 0.113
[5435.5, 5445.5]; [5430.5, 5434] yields 0.108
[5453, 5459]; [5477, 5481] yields 0.111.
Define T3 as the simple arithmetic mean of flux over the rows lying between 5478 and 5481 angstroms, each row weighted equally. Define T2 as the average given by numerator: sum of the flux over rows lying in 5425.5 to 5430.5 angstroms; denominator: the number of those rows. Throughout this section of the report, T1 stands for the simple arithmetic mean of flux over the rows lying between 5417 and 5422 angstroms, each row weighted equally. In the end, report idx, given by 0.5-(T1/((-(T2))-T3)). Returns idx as 1.007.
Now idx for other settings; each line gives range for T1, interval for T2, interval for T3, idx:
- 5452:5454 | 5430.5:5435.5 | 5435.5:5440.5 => 1.035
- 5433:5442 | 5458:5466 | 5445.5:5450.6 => 1.018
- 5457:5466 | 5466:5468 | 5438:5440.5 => 1.018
